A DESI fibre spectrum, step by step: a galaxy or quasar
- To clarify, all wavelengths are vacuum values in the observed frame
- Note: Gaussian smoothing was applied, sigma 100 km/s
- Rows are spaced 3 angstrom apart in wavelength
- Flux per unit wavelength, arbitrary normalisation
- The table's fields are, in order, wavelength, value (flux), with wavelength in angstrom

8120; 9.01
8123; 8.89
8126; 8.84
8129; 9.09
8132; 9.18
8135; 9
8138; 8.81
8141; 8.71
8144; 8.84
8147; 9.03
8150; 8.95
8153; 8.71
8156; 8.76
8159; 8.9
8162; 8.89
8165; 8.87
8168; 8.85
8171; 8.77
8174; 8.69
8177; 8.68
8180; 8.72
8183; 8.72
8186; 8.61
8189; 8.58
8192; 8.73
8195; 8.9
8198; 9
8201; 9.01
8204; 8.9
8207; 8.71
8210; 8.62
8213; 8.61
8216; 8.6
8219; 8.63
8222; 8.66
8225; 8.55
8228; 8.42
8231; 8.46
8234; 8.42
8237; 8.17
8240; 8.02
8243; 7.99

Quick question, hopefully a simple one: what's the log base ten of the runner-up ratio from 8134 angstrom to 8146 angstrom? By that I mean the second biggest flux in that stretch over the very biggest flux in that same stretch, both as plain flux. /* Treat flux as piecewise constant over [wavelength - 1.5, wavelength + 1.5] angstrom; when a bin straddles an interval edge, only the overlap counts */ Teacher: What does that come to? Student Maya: -0.0078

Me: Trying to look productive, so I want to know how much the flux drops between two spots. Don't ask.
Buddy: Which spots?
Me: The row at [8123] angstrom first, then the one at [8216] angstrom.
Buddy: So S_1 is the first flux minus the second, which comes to 0.29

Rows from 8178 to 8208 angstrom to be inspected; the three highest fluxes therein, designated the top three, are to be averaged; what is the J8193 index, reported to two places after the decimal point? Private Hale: 8.97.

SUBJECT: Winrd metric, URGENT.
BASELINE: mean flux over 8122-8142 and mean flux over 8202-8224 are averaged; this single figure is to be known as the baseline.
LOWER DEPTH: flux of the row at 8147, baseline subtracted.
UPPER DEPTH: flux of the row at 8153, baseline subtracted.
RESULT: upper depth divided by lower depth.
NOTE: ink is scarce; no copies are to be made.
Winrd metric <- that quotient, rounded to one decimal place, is -0.4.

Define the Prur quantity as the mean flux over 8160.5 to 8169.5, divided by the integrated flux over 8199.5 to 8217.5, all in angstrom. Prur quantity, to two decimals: 0.06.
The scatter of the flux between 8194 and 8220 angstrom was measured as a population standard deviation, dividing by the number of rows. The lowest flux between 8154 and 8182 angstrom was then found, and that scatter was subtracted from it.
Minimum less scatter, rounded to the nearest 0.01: 8.52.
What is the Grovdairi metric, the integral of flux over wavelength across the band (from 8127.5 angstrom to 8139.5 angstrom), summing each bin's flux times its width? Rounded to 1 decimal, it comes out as 108.2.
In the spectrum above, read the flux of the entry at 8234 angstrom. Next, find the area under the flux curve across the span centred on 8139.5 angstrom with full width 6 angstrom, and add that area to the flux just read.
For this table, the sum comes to 61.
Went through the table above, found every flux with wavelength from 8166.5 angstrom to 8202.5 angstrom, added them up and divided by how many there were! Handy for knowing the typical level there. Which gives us 8.77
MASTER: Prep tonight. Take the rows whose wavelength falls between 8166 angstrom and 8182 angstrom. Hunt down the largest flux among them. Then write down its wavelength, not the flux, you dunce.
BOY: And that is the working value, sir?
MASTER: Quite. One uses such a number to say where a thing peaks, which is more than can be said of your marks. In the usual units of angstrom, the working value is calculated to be 8168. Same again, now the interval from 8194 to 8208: 8201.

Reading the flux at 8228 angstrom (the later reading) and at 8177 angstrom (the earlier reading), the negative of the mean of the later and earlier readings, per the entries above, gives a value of -8.55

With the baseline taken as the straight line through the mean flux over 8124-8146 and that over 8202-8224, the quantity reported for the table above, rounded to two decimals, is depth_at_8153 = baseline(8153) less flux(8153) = 0.16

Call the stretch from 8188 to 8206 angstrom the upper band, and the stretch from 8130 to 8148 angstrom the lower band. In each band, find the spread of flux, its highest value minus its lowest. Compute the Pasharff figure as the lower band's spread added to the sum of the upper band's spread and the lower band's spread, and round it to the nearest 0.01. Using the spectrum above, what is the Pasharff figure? 1.37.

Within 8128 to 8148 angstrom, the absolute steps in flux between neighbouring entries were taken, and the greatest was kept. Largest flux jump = 0.19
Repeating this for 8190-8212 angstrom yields 0.19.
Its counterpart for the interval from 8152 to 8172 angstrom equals 0.14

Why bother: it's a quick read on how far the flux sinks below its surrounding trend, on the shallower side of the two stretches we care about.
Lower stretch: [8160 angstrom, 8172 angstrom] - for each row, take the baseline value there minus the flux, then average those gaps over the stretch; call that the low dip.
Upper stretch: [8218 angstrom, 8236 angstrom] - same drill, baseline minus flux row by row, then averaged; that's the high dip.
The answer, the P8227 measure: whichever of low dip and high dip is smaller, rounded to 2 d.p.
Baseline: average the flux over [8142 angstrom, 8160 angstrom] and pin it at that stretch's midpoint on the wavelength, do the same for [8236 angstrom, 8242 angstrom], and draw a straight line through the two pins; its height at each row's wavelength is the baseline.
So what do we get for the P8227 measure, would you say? -0.32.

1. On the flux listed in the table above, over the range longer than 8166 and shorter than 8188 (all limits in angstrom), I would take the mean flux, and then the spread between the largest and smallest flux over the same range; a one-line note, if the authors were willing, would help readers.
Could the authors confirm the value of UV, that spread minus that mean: -8.48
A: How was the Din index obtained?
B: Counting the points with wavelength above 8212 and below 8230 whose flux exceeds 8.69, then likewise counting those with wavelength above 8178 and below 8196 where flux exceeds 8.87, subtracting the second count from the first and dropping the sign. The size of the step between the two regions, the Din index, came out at 1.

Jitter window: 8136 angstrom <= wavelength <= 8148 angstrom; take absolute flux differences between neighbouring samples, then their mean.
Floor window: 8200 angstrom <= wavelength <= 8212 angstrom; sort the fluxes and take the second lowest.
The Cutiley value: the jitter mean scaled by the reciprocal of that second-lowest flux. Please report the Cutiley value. 0.0161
